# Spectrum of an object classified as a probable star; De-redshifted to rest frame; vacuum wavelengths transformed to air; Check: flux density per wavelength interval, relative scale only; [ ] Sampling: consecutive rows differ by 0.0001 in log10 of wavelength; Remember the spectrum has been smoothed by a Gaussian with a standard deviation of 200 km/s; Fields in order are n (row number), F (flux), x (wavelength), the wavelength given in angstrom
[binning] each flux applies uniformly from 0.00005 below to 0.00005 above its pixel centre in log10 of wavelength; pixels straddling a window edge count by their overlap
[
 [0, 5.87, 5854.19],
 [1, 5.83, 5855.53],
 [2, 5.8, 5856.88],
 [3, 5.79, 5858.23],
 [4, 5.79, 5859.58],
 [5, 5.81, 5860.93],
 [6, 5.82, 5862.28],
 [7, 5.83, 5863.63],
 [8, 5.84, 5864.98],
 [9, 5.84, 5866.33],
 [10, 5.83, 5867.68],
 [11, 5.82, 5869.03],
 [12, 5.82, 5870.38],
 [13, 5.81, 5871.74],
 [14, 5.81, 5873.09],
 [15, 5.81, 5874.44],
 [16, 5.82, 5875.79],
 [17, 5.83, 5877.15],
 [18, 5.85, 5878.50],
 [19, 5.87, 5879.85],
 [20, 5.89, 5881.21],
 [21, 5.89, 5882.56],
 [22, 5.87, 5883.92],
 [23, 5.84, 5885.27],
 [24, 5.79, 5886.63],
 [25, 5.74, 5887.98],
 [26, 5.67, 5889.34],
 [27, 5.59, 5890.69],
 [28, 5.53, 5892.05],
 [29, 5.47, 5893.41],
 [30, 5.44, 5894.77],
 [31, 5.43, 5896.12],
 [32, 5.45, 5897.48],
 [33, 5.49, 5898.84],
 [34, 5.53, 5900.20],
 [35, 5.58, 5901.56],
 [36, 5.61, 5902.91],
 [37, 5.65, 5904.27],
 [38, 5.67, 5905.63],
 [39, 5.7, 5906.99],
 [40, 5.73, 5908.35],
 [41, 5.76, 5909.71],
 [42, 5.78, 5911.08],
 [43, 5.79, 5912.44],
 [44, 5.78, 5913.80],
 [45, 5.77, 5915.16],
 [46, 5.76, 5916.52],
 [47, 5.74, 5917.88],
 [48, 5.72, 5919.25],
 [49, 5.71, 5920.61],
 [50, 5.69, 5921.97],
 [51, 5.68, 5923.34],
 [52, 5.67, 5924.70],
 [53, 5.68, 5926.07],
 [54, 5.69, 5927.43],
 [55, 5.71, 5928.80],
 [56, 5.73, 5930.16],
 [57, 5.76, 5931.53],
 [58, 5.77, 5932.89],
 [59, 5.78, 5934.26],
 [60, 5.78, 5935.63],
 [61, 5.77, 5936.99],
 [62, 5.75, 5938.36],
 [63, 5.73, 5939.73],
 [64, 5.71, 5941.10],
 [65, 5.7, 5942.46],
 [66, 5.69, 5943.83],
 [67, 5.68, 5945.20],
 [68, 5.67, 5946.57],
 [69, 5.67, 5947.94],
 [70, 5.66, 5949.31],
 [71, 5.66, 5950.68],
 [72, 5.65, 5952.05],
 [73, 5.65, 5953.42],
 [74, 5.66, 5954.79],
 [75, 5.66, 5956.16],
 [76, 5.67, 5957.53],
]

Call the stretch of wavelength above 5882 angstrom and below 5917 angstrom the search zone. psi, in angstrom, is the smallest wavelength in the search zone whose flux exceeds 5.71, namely 5882.56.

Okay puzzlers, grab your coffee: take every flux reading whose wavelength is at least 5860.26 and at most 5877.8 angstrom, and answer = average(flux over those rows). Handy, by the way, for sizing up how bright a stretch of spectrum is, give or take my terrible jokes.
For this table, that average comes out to 5.82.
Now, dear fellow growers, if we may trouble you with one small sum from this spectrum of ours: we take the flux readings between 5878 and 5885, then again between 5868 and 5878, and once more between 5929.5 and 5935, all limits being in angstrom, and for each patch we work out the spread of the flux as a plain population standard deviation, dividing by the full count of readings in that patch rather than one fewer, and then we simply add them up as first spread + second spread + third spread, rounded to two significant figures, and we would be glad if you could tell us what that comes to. 0.041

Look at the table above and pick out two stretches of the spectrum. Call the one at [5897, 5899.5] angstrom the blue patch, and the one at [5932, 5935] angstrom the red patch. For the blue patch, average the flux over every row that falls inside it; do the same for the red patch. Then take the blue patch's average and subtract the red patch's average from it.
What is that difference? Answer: -0.30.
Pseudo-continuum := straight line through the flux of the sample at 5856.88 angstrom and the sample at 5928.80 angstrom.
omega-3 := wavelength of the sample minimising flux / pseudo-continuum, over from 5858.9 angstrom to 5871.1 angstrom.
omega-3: 5859.58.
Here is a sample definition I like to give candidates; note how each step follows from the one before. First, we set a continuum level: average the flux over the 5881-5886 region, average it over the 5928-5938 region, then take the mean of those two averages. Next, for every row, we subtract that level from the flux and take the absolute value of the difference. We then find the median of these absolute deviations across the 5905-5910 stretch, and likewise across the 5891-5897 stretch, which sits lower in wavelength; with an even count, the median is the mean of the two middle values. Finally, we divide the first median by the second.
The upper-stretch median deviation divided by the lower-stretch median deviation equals 0.3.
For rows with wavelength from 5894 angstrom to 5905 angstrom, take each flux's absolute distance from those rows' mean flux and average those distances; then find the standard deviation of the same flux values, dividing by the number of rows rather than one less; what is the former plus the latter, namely 0.15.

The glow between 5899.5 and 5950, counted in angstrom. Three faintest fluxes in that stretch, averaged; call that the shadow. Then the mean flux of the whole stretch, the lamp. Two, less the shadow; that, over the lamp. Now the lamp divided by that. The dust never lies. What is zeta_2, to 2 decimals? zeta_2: -9.12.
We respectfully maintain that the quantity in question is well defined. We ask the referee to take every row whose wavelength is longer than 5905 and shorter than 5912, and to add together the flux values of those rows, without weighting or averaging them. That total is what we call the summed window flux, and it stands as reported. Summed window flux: 28.6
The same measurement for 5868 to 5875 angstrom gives 29.1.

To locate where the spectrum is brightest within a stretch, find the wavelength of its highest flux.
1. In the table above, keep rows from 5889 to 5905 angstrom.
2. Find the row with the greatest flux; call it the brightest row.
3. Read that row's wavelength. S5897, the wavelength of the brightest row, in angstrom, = 5889.34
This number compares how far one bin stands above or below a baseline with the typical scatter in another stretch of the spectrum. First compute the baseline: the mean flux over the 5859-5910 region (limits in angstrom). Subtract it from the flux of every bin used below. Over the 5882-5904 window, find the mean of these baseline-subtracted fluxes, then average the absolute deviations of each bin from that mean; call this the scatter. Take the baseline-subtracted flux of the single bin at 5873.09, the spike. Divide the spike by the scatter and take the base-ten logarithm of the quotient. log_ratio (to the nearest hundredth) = -0.20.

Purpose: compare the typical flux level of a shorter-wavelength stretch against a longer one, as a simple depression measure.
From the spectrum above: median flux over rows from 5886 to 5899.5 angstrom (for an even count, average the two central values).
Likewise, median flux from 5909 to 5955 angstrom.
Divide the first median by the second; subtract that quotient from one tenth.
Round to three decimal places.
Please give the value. -0.865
